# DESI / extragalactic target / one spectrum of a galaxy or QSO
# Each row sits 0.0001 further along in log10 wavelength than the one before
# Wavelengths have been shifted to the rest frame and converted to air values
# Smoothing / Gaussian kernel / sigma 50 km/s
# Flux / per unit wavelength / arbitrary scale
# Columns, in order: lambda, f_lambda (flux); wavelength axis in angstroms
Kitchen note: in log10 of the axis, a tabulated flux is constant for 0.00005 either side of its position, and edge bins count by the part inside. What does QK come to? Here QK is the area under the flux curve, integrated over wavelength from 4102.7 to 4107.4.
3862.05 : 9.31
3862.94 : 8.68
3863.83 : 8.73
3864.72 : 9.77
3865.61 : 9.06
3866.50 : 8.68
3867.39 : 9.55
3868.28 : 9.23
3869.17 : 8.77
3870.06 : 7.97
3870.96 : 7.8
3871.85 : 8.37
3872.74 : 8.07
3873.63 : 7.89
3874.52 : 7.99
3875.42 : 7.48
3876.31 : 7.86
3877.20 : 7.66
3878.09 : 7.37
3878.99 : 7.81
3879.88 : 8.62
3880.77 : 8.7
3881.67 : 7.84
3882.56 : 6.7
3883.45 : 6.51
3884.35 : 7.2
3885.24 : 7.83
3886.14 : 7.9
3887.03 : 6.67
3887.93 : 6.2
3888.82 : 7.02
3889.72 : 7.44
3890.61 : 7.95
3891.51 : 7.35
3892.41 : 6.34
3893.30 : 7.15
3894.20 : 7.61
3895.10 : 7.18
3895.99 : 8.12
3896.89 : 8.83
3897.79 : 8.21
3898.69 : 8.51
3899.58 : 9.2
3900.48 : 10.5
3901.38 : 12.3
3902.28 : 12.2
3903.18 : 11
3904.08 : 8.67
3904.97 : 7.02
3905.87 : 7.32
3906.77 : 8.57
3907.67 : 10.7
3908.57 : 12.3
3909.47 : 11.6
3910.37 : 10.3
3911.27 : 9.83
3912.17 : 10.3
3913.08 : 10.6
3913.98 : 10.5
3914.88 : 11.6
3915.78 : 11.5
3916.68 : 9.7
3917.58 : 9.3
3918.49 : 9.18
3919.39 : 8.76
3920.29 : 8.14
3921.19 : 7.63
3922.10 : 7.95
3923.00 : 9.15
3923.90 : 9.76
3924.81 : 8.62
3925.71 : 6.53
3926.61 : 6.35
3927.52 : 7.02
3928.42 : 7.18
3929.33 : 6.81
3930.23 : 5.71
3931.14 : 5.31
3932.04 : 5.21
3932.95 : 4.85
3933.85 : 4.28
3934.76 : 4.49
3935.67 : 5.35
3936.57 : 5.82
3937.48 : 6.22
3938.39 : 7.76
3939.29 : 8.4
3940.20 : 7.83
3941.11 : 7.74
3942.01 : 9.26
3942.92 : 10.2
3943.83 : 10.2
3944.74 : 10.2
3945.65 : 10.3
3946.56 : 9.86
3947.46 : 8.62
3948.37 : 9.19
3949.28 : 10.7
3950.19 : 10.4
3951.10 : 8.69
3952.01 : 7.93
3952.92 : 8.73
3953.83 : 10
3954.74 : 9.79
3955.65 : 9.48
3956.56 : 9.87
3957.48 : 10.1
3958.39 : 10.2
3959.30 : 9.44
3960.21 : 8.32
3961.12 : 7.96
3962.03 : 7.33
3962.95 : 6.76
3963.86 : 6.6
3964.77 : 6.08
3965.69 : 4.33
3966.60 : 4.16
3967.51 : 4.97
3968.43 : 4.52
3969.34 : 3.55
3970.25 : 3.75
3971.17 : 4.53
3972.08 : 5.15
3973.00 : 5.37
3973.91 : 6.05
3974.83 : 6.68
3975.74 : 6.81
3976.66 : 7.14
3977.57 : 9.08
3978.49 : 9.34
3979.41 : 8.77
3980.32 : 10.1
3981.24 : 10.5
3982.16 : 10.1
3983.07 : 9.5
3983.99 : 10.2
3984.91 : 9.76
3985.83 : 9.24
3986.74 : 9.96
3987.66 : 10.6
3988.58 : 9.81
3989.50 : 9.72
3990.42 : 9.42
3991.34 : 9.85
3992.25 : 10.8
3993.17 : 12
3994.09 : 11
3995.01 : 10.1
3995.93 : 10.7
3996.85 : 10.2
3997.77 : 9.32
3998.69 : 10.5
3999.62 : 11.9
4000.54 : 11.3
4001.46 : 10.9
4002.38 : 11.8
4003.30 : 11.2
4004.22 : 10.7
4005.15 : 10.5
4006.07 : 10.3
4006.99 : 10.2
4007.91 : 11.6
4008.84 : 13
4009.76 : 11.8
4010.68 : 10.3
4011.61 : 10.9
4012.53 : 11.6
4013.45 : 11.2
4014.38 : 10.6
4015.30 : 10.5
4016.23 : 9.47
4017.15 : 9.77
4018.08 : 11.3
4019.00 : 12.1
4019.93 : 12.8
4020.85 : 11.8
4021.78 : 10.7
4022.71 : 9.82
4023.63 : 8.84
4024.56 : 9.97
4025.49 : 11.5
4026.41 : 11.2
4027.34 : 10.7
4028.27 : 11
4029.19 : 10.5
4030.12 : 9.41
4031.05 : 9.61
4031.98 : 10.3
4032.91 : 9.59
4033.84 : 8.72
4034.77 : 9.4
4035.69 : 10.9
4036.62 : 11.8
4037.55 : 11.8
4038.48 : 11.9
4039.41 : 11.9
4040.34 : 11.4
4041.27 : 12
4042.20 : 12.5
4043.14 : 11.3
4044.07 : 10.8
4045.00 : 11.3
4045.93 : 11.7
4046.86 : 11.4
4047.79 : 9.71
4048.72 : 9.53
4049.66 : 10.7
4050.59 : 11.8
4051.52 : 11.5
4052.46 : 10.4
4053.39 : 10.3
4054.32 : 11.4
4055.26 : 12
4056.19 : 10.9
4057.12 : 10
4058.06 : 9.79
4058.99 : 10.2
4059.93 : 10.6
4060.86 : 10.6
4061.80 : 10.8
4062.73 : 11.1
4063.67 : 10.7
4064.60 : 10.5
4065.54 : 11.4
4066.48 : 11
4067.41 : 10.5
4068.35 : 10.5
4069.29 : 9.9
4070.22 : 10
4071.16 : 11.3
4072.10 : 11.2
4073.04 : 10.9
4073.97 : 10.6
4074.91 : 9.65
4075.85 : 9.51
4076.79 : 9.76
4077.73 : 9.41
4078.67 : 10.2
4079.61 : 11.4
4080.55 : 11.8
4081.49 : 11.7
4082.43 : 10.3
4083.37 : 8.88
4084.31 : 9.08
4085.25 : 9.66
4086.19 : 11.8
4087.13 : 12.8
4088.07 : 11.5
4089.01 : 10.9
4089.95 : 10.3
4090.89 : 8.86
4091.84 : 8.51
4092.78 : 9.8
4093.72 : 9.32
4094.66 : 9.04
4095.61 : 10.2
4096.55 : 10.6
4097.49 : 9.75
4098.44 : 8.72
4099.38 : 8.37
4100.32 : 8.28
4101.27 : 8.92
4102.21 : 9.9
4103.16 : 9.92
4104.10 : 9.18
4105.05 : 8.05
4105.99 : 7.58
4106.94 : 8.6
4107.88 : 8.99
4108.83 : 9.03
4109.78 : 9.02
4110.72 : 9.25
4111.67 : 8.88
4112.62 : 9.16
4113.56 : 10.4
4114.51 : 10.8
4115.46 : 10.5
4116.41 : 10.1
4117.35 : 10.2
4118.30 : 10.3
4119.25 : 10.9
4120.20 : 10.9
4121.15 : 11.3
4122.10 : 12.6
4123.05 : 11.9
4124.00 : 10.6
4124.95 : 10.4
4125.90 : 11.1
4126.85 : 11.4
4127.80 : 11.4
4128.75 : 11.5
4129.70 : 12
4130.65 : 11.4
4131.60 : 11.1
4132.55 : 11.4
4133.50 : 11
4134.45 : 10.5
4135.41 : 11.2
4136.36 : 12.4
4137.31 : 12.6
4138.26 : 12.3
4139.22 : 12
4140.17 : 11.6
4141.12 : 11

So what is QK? 41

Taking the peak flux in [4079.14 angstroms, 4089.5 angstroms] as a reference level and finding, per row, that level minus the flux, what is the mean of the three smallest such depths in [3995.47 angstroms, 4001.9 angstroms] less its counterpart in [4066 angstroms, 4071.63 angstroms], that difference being -0.43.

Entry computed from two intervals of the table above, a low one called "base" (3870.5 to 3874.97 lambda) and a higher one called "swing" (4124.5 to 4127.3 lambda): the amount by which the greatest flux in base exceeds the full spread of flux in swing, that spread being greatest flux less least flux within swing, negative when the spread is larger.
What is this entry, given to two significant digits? 7.4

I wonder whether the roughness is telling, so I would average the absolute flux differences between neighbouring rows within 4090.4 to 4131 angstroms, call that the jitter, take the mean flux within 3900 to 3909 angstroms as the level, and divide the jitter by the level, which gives 0.052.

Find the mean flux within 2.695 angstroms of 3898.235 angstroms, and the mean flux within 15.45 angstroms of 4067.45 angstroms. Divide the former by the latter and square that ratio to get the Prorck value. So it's 0.70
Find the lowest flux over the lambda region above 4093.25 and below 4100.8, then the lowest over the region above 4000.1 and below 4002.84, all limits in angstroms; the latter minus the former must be 2.6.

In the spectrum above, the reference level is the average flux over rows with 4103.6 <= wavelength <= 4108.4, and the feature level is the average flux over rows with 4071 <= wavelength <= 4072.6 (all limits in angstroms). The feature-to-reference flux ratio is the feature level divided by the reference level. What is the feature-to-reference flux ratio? 1.3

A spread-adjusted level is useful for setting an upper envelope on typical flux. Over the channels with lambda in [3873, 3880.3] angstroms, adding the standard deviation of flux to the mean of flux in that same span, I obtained 8.2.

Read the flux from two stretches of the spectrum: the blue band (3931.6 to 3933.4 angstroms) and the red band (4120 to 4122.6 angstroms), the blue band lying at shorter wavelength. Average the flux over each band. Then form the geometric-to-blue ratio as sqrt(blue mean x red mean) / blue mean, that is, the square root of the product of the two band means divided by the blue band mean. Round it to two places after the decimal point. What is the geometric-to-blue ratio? 1.52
